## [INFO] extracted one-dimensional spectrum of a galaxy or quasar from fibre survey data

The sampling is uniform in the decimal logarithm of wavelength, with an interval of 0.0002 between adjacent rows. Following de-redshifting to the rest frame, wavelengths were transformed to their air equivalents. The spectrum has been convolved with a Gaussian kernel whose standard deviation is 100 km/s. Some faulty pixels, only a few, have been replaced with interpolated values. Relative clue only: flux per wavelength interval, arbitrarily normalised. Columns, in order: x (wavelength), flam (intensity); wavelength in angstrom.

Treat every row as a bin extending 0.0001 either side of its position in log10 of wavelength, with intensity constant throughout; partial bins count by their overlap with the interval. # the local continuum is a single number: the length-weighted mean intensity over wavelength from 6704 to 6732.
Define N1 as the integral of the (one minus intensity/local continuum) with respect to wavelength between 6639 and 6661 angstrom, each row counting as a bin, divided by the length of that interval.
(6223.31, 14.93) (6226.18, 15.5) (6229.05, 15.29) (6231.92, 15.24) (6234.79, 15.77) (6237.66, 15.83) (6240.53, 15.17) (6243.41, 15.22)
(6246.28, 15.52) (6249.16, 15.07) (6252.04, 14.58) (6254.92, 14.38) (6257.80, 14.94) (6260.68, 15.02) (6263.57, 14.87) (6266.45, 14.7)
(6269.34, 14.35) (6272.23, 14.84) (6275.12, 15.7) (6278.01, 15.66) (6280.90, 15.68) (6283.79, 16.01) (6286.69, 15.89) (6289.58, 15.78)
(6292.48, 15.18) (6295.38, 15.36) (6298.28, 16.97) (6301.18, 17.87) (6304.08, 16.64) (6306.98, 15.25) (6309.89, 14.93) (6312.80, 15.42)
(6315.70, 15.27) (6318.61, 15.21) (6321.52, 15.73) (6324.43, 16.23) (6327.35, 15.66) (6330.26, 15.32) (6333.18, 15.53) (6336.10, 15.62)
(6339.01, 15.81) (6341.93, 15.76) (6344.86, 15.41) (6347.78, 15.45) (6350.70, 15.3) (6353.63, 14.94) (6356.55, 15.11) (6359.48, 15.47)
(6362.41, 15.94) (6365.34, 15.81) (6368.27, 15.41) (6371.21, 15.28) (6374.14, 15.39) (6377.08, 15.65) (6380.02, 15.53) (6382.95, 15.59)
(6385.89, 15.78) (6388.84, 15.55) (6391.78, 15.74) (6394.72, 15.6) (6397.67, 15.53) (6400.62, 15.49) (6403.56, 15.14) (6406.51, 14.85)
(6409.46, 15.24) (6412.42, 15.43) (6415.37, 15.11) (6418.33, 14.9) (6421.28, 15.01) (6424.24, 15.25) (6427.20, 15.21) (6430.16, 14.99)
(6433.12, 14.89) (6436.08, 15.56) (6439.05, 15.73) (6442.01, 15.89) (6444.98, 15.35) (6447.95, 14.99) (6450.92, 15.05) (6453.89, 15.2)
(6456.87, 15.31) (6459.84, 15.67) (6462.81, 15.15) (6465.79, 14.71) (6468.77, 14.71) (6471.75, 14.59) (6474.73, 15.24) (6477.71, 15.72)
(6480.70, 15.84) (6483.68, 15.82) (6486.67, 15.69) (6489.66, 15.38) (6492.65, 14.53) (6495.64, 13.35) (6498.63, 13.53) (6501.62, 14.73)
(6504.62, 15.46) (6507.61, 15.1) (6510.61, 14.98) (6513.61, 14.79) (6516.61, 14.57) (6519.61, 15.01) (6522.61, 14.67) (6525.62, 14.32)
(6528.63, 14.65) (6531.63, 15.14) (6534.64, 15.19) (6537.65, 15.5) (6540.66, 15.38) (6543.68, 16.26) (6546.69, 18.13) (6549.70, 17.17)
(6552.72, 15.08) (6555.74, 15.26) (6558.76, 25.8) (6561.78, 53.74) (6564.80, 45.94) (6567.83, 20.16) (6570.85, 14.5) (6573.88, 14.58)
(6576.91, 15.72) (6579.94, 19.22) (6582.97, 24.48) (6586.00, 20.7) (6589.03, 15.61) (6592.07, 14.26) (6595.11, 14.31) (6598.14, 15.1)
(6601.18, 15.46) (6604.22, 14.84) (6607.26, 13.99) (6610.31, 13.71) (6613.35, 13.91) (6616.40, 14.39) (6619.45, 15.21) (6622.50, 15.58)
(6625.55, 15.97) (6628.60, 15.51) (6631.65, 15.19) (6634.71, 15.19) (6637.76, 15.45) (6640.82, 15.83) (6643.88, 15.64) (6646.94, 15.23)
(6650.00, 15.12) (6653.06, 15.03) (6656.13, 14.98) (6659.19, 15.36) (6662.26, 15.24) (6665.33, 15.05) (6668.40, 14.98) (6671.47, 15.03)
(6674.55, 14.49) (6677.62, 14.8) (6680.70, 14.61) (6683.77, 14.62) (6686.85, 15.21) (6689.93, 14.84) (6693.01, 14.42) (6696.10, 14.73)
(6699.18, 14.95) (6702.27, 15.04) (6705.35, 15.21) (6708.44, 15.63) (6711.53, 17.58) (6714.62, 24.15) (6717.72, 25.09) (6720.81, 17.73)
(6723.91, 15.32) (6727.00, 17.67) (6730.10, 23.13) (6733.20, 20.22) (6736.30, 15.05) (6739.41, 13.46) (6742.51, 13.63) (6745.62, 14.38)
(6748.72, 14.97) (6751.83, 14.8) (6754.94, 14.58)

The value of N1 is 0.198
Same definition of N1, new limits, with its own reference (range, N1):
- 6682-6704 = 0.224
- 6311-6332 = 0.186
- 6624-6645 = 0.186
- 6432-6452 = 0.195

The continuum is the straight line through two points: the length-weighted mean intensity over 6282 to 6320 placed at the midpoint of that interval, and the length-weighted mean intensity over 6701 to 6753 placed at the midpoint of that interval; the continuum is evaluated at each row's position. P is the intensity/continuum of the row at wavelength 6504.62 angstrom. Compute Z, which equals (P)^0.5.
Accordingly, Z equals 0.967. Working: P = 0.936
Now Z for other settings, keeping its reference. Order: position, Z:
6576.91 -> 0.968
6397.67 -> 0.980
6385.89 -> 0.989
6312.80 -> 0.986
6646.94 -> 0.947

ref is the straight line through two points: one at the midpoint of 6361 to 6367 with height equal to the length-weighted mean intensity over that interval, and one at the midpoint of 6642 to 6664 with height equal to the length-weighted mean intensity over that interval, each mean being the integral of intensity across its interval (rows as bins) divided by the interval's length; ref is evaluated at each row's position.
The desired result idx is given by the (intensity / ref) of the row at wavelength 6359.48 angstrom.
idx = 0.974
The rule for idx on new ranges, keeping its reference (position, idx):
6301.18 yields 1.117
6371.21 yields 0.964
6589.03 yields 1.015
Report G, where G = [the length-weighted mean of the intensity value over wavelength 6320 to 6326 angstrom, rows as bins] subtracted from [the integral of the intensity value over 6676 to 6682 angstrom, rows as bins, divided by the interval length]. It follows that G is -1.2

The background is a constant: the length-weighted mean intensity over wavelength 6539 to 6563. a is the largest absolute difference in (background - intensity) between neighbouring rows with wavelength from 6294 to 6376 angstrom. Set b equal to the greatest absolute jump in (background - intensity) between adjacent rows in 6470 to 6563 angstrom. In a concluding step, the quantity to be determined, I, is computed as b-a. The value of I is 26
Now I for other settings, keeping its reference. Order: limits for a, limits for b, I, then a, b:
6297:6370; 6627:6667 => -1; 1.4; 0.4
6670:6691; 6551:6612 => 27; 0.6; 27.9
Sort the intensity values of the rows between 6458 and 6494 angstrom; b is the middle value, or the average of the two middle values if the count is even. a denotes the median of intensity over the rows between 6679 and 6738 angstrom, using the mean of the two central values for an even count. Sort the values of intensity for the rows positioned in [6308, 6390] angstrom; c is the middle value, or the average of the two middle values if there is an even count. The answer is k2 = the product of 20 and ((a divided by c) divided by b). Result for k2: 1.28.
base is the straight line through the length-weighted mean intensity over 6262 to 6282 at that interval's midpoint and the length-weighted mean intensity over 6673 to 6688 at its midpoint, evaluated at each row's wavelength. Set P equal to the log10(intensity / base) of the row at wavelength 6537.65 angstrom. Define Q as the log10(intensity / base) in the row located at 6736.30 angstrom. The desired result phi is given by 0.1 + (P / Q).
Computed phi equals 1.81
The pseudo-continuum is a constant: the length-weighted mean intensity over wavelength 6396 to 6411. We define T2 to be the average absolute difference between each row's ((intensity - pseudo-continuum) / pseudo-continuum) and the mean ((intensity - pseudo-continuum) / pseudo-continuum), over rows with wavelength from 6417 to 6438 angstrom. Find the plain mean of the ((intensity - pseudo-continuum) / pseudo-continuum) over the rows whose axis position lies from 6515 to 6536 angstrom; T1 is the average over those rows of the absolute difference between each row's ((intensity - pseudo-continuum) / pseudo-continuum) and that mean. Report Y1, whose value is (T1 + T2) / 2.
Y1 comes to 0.015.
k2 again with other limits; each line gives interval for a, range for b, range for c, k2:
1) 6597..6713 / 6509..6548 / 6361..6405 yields 1.29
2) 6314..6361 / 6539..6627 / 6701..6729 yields 1.14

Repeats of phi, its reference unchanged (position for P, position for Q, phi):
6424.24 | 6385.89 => 0.47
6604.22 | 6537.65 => 0.16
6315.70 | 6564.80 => 0.11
